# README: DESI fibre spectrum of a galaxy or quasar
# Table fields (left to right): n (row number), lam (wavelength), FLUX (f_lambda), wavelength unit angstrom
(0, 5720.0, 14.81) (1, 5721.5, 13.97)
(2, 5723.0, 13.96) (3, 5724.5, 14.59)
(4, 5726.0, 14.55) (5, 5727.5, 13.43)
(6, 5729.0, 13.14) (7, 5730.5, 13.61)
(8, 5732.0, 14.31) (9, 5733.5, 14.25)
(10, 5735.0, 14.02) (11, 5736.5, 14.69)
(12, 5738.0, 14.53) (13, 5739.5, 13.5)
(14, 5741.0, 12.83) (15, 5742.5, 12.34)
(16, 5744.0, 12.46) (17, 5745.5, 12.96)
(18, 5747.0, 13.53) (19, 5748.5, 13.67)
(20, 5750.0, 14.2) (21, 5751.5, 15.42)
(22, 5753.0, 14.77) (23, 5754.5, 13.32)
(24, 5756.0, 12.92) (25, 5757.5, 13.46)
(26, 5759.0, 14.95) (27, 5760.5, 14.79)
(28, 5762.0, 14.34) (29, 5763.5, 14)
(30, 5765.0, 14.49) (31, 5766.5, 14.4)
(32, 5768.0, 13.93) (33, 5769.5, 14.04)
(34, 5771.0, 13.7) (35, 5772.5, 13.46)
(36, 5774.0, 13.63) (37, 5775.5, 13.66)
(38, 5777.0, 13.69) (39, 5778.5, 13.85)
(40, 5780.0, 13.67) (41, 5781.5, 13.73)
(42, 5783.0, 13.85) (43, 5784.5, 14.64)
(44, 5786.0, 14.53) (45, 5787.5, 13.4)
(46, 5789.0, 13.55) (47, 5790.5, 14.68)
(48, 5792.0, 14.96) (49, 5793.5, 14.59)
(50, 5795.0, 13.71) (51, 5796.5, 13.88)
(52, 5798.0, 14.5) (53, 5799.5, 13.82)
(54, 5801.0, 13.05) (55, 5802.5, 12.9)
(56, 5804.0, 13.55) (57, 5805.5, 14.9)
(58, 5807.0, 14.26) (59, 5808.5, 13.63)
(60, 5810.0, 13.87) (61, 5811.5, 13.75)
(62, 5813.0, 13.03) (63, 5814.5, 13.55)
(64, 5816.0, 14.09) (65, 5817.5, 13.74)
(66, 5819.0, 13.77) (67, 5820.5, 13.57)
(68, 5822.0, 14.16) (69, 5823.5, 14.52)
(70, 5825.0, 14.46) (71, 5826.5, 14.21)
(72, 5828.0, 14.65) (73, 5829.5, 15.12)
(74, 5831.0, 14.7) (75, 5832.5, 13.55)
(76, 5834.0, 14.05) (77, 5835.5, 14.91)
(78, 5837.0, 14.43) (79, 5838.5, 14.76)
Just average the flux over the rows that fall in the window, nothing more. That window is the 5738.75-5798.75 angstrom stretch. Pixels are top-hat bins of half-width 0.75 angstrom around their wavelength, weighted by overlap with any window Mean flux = 13.9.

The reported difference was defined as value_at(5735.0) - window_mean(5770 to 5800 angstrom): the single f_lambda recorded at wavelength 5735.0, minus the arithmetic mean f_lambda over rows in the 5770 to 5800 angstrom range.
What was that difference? 0.0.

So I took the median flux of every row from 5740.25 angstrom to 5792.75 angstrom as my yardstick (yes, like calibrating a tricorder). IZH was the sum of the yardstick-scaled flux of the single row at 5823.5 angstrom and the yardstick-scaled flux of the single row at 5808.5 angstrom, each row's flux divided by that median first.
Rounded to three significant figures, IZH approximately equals 2.05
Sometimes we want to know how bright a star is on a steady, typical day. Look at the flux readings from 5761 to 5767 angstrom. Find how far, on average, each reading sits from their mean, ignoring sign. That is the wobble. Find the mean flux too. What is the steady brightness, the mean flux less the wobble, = 14.2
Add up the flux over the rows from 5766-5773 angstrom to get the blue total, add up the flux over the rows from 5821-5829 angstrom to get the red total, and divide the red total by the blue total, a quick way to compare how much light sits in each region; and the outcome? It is 1.04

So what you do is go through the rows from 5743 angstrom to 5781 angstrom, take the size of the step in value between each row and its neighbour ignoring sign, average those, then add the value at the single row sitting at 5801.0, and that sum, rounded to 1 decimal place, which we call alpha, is 13.5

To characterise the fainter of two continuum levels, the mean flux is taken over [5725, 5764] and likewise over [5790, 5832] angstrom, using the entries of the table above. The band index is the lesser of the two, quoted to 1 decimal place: 13.8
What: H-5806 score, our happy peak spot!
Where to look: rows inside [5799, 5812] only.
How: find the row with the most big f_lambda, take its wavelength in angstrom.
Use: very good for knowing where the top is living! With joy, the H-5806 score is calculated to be 5805.5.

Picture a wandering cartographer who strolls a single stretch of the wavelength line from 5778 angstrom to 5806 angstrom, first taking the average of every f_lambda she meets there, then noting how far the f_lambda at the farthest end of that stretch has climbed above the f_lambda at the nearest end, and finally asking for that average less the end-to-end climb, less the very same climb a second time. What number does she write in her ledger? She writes 11.9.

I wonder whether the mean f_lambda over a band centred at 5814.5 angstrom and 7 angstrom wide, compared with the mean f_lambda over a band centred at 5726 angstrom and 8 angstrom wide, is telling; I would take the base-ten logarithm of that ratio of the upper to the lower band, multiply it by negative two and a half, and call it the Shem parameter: 0.024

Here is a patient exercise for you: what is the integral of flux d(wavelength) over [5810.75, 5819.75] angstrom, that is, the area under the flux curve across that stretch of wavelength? 123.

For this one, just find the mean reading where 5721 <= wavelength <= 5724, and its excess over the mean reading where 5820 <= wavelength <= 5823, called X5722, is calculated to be 0.1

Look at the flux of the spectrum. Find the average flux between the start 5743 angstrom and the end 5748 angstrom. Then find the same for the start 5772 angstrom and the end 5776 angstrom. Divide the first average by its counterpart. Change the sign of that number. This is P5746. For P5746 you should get -0.96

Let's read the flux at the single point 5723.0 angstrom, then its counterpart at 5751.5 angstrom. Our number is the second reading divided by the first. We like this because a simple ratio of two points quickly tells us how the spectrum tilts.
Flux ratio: 1.10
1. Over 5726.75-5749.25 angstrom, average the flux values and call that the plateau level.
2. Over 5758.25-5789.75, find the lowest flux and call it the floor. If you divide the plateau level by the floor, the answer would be 1.011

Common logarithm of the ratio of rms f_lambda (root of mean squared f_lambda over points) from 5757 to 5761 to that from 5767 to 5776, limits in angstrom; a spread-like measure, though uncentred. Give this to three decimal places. 0.021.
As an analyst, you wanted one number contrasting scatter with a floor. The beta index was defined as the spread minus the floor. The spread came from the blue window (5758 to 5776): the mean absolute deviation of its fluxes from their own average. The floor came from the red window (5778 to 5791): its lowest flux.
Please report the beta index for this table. -13.0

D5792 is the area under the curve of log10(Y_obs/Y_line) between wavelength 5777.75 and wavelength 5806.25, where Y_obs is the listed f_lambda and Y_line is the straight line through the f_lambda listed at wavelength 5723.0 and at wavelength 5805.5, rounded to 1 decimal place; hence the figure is -0.7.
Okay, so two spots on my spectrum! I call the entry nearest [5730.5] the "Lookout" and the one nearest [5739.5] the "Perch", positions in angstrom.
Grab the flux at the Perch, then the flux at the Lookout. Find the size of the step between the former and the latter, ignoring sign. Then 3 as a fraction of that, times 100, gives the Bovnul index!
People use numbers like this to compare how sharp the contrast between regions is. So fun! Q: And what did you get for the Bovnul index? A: 2727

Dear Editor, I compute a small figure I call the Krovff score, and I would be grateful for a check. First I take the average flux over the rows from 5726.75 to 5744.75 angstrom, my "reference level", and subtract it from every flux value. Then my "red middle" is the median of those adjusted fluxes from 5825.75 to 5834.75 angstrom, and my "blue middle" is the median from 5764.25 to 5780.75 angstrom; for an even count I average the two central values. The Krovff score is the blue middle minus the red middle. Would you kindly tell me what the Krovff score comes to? -0.73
